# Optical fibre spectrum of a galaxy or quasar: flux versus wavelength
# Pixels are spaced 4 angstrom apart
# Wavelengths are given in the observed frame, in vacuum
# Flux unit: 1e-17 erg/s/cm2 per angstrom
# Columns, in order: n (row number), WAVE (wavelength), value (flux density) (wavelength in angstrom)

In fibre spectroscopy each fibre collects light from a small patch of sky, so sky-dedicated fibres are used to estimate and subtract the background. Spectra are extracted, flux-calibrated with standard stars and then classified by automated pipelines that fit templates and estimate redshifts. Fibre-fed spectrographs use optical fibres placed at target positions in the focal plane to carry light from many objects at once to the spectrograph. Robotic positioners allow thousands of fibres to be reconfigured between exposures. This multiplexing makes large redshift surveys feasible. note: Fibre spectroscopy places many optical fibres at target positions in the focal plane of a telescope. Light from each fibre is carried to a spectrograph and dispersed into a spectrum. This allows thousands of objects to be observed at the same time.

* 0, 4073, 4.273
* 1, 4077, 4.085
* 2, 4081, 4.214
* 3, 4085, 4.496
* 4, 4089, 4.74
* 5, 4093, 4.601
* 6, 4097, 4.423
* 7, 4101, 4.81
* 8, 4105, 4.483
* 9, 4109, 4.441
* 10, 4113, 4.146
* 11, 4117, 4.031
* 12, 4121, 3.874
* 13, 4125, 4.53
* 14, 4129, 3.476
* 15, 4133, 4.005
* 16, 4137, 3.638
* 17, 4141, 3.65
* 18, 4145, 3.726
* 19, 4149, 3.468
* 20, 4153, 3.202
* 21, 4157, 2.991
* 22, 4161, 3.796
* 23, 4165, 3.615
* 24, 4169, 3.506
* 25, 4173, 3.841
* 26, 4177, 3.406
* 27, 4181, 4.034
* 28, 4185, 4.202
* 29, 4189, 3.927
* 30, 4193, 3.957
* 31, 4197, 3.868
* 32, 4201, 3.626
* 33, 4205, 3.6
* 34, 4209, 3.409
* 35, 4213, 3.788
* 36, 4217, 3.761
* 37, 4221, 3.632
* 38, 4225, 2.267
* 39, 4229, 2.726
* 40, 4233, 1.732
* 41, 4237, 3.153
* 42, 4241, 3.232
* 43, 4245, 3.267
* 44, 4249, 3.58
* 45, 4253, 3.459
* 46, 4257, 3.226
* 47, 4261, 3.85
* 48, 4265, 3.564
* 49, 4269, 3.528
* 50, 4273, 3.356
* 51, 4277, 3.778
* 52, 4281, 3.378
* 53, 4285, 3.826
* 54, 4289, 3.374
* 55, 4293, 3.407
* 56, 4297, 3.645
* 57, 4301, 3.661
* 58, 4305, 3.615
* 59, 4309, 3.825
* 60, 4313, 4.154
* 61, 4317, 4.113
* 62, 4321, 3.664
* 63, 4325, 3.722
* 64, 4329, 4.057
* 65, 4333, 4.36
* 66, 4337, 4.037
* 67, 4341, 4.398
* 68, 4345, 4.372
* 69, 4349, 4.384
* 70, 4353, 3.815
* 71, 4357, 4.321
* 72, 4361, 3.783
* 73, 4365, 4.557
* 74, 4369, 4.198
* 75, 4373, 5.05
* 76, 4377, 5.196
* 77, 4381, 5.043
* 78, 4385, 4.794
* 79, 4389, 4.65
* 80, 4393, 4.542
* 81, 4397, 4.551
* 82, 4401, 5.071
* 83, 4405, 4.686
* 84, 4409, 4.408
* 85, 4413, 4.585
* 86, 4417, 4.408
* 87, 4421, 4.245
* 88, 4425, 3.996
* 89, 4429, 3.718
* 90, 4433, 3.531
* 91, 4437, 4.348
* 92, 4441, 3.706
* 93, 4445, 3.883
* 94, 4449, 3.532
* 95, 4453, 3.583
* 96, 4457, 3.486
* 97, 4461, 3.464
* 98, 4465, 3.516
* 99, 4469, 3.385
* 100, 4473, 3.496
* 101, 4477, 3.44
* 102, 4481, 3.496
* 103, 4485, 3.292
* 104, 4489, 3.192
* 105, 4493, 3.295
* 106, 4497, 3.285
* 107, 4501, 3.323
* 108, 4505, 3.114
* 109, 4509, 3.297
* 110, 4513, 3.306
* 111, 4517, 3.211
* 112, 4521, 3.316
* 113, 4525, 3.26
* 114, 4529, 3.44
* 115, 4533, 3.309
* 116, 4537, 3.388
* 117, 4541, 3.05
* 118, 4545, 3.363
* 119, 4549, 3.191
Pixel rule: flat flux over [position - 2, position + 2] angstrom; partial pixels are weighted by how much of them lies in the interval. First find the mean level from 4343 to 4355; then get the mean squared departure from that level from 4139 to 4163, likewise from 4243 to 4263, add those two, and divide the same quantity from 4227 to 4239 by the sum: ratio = 2.7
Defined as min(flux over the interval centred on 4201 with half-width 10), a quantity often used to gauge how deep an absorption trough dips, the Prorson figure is 3.409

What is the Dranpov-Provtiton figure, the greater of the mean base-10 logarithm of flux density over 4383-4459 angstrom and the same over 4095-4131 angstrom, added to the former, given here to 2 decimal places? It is 1.25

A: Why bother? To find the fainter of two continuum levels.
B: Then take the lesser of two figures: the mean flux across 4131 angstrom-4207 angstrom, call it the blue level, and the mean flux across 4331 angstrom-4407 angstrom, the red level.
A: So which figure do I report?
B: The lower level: 3.69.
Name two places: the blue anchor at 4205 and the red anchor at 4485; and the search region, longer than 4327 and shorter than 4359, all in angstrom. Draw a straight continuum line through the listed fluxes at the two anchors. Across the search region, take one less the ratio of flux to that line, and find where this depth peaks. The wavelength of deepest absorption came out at 4353 angstrom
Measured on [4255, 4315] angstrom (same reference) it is 4257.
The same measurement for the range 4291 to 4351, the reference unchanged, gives 4293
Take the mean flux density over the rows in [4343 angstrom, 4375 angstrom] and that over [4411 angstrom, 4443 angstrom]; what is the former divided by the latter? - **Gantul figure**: 1.06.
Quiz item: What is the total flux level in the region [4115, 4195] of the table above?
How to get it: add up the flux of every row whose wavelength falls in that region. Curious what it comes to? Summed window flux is 75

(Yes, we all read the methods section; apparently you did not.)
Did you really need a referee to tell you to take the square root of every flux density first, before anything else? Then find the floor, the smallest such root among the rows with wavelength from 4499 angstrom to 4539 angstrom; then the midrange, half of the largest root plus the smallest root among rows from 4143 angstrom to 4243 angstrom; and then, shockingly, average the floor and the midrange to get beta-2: 1.72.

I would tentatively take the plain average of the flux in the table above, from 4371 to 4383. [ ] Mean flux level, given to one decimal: 5.1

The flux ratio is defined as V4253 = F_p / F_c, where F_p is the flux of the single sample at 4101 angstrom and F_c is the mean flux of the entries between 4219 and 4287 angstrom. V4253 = 1.5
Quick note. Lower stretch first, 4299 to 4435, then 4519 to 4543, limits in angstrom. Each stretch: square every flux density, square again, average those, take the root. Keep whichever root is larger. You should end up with 18.9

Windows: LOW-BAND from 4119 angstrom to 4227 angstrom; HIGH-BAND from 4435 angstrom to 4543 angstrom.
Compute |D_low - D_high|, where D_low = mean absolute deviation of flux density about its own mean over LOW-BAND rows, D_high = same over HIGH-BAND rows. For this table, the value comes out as 0.11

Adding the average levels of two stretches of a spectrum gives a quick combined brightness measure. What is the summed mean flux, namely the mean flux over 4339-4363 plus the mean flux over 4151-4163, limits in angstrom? 7.5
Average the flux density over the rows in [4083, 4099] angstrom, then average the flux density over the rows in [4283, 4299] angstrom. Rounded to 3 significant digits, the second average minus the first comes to -1.00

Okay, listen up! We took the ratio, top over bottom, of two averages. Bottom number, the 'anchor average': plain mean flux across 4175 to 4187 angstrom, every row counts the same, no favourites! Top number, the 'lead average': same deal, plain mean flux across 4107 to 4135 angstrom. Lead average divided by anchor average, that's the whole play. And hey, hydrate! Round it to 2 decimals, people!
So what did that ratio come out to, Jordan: 1.05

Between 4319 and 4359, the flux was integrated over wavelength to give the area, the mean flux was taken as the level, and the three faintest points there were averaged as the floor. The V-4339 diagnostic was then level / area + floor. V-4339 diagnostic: 3.76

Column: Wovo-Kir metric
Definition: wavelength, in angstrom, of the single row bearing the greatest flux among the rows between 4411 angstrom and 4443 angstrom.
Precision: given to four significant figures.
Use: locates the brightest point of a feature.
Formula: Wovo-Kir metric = 4413 angstrom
